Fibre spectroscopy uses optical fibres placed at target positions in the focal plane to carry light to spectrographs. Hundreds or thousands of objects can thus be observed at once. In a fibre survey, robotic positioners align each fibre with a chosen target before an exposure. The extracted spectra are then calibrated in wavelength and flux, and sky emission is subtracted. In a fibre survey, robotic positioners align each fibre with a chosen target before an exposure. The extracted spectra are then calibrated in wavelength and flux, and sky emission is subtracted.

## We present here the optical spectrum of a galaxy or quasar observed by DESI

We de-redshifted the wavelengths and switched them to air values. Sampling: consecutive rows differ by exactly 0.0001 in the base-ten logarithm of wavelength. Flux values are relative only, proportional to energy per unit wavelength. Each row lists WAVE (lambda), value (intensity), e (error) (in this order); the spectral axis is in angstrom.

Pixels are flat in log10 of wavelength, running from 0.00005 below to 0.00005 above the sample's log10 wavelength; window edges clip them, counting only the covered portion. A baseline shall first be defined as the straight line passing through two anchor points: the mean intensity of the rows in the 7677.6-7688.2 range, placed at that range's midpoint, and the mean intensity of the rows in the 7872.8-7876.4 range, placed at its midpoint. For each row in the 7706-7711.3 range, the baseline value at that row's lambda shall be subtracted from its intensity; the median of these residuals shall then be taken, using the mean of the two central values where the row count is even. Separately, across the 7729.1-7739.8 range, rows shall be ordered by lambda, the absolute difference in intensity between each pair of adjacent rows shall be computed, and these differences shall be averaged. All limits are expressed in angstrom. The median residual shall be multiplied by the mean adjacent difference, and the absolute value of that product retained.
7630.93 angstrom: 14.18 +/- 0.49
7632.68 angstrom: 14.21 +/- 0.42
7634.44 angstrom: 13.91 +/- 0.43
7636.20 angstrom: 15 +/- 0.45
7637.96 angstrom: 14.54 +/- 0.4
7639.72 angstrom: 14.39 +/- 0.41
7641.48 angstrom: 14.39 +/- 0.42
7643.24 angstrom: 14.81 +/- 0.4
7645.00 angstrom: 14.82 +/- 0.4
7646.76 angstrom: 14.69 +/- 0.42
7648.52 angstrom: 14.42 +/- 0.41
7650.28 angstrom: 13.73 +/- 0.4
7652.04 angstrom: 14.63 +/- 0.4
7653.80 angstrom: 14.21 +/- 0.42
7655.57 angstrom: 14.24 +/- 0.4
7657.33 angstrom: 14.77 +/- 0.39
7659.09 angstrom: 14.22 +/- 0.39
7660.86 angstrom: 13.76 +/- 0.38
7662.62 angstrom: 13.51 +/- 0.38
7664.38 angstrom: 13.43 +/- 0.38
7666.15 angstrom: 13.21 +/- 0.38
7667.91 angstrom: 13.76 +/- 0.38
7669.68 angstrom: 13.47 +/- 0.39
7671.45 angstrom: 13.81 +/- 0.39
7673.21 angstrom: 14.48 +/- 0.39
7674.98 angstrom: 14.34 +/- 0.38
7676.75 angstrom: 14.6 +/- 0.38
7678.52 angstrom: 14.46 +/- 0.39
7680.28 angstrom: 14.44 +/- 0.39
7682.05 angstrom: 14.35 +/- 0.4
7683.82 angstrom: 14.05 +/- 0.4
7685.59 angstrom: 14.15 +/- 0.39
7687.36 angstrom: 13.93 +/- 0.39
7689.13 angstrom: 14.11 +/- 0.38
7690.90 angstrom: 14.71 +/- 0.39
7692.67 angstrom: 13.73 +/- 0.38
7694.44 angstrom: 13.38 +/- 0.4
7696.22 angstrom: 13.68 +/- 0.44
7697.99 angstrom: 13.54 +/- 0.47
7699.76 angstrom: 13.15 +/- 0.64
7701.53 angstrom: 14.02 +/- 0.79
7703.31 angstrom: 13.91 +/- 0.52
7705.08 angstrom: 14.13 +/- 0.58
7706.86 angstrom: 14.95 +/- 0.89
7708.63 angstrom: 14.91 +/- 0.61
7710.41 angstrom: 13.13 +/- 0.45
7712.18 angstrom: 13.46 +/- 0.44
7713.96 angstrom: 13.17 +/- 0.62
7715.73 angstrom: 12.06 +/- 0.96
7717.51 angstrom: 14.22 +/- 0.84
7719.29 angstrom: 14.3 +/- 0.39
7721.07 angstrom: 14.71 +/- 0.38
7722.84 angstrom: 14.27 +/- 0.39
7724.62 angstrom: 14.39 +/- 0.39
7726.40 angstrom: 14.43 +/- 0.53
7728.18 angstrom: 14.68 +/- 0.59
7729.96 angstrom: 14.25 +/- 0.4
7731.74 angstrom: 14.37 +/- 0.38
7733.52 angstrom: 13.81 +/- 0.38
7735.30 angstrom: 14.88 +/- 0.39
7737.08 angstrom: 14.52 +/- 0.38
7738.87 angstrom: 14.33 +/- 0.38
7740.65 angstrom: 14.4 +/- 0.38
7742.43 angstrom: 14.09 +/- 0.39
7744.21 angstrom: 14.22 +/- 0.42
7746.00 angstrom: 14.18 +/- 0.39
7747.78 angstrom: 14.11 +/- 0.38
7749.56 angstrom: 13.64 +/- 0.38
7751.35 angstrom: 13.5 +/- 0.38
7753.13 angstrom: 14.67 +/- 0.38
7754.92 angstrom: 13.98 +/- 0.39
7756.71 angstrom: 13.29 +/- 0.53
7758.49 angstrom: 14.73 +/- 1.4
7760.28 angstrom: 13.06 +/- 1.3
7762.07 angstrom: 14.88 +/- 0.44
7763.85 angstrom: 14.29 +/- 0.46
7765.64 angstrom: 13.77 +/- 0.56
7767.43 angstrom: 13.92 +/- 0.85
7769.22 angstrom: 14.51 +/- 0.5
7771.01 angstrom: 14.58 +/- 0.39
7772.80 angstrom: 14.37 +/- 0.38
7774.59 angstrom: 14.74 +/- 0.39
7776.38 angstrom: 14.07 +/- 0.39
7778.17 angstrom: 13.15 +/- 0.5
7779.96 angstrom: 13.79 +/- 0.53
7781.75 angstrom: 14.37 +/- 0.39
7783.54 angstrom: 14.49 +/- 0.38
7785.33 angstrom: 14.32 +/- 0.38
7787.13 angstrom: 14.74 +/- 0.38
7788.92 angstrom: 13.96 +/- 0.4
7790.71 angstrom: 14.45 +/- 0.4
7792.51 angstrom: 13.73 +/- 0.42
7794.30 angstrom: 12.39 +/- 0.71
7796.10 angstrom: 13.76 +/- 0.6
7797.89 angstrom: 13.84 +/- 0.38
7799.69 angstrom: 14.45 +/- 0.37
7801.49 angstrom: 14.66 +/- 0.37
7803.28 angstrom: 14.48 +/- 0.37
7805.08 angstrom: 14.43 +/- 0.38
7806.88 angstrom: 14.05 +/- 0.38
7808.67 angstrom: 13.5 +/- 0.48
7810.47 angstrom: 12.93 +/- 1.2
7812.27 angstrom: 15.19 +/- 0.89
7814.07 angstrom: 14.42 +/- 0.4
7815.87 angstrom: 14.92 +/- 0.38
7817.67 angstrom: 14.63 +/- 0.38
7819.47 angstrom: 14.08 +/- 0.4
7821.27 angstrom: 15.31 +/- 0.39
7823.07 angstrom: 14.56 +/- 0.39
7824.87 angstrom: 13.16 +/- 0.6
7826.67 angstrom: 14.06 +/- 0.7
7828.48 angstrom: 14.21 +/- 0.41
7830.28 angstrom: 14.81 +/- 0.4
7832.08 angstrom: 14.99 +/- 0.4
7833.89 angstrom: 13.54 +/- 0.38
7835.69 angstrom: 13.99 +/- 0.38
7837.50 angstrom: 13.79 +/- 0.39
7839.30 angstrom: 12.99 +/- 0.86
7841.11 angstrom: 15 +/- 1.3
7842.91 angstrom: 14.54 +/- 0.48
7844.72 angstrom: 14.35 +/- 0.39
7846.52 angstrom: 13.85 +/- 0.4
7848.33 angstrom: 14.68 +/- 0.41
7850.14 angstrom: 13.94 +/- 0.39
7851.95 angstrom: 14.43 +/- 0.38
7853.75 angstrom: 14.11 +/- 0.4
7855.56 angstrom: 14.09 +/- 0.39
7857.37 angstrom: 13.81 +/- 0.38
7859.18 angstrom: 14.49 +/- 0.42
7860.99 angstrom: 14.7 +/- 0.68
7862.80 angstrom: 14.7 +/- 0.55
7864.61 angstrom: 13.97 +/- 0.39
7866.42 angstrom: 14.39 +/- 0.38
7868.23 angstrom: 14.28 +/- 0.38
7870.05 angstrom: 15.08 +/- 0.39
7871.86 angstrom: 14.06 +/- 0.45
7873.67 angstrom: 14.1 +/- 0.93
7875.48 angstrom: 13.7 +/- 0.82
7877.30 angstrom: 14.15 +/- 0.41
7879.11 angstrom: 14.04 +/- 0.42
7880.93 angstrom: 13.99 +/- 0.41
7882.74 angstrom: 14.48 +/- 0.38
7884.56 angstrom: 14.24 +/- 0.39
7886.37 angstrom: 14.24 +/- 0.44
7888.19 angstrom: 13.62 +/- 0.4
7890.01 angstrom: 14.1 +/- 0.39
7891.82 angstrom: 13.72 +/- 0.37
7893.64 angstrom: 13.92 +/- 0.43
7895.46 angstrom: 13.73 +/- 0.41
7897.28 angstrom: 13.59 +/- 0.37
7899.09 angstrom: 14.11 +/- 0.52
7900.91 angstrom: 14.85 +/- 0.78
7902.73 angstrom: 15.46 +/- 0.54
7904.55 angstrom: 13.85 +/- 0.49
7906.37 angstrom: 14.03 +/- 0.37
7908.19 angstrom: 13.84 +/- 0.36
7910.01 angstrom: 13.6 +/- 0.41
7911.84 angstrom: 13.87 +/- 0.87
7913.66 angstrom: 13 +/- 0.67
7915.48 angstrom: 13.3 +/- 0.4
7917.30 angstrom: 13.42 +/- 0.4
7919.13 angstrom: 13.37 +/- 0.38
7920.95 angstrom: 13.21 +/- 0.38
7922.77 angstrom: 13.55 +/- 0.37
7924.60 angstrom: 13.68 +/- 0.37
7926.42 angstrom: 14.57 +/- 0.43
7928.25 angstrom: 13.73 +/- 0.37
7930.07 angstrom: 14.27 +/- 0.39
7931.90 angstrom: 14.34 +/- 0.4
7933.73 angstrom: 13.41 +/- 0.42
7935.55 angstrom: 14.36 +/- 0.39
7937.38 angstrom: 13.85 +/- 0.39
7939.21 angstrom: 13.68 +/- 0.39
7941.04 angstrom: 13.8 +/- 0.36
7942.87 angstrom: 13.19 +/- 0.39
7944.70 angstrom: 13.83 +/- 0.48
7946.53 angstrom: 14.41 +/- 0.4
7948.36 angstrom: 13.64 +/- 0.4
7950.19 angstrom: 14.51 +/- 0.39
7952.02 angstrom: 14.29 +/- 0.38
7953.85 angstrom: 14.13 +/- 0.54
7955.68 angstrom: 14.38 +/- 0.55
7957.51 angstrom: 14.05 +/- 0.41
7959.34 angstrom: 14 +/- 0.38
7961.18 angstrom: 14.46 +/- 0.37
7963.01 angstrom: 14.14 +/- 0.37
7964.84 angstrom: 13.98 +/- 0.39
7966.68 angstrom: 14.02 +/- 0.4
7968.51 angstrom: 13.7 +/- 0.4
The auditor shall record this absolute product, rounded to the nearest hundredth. 0.33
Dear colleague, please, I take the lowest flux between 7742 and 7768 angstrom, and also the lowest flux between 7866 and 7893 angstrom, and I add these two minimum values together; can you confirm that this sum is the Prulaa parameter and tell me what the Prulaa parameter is 26.7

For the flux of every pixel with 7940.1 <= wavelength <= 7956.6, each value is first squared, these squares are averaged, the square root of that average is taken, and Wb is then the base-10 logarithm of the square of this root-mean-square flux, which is 2.29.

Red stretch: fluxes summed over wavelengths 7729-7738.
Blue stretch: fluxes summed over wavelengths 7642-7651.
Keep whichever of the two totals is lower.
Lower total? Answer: 71.8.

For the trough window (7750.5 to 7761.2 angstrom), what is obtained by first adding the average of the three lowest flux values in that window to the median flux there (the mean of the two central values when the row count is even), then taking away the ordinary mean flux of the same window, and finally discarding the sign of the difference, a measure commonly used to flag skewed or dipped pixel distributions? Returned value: 13.2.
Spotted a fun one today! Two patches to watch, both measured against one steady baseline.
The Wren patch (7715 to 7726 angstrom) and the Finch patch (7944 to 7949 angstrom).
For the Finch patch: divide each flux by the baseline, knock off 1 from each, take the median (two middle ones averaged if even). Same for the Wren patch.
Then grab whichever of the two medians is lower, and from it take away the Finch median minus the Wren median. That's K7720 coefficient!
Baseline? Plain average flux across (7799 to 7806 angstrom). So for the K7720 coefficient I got -0.015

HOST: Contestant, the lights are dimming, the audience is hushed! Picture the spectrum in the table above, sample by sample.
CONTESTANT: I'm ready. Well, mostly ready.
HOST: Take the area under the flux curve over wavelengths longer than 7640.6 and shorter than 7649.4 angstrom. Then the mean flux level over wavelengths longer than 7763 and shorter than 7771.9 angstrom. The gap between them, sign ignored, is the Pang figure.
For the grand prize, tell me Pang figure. 114.5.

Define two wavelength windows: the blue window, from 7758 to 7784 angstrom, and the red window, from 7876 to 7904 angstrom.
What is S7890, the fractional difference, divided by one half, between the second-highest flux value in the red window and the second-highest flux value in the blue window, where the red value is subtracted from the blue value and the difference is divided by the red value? -0.01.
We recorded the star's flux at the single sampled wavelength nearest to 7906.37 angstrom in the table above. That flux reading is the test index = 14.03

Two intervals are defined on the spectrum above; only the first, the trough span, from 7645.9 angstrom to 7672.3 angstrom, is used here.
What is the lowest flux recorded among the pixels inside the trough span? 13.21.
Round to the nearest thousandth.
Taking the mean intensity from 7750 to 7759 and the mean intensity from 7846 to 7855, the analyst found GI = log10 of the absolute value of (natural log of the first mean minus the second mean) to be 1.063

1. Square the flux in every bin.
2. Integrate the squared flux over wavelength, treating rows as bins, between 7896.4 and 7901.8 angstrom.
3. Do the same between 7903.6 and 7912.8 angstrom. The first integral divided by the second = 0.6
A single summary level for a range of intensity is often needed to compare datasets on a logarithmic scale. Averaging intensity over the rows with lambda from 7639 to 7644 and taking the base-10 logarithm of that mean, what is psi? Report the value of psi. 1.16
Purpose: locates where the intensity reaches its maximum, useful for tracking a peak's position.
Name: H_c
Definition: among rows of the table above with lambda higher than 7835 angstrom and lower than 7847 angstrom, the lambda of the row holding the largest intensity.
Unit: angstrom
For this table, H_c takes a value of 7841.11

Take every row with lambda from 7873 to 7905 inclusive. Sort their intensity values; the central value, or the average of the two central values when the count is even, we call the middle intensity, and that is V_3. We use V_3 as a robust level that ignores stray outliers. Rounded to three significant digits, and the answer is 14.1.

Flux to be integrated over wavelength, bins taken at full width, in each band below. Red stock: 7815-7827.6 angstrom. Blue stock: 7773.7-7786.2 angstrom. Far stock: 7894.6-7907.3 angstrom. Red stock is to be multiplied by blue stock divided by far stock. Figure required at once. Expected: 177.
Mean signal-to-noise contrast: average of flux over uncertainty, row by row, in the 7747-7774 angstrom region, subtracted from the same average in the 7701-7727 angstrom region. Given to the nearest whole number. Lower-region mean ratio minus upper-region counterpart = -3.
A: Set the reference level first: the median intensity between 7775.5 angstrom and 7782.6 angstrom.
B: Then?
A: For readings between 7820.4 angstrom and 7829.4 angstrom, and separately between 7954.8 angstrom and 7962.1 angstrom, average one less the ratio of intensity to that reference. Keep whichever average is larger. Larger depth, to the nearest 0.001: -0.021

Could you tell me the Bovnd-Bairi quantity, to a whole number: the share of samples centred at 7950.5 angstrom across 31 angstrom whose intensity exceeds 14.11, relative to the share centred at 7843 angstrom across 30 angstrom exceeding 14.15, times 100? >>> 100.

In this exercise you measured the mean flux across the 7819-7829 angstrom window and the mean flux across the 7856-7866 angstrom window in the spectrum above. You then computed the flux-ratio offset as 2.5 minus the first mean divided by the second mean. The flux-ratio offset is 1.51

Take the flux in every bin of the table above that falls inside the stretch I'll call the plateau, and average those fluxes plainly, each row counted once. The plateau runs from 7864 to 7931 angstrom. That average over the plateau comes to 14.0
